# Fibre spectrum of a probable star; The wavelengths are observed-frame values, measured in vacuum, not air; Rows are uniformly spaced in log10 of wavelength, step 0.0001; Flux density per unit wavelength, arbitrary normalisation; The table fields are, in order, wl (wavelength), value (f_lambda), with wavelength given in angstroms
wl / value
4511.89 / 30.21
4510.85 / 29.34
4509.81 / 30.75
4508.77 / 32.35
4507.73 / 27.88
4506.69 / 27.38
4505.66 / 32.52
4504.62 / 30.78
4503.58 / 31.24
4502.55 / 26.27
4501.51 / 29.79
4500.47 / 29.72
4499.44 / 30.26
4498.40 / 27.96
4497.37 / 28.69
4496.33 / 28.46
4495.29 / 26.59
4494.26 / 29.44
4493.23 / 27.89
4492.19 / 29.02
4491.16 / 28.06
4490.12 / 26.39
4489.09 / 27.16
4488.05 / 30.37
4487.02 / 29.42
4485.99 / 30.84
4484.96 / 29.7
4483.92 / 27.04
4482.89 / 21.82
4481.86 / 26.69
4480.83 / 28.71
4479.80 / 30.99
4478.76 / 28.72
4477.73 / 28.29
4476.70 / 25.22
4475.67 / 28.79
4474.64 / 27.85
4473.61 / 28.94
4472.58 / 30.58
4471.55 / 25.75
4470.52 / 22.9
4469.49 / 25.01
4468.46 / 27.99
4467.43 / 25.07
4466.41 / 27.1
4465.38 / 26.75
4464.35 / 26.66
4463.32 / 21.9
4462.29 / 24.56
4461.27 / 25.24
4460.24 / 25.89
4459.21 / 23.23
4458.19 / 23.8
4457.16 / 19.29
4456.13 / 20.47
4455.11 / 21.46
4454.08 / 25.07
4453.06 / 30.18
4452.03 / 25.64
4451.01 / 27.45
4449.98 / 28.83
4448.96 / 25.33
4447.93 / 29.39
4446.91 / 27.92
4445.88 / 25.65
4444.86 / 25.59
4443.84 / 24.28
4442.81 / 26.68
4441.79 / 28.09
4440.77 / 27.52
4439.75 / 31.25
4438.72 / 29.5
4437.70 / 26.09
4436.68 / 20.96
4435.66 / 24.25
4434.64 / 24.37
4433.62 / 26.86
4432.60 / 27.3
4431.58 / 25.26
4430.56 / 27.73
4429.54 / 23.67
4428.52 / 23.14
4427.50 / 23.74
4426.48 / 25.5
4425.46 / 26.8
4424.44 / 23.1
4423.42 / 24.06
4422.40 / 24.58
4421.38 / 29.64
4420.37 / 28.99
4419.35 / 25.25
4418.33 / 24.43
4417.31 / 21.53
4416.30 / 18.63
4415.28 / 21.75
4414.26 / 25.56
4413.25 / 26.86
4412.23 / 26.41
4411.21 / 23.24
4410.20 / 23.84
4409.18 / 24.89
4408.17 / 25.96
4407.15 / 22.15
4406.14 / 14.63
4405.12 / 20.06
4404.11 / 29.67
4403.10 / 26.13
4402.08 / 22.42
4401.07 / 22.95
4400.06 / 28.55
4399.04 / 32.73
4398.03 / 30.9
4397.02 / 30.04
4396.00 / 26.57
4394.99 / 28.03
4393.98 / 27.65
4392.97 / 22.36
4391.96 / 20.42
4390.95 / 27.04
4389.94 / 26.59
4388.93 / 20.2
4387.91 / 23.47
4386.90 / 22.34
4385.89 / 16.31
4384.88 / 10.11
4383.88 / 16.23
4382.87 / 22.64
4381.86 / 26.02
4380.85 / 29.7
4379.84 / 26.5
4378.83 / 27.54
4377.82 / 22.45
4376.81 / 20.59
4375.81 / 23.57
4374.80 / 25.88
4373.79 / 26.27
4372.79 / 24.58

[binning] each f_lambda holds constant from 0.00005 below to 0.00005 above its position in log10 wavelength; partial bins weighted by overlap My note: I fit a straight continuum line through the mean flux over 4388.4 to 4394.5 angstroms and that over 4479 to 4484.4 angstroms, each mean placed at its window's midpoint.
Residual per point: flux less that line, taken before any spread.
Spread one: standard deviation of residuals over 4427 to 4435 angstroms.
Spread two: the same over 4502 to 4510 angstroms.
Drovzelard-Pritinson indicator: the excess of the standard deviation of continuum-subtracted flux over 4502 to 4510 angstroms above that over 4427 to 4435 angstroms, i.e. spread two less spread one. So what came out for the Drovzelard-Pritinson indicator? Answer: 0.6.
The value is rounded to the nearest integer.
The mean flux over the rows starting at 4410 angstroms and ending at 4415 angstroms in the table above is 25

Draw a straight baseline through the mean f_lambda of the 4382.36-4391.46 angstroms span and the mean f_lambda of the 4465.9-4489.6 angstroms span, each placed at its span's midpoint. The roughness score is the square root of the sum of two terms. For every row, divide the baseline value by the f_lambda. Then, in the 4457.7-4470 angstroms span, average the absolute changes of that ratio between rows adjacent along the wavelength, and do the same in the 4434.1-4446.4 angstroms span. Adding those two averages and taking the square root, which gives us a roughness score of 0.397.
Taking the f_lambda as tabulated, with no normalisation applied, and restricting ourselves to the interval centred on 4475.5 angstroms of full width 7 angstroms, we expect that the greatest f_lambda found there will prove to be 30.58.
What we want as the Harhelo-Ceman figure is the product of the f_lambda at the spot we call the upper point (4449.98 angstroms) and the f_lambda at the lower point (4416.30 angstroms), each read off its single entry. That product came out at 537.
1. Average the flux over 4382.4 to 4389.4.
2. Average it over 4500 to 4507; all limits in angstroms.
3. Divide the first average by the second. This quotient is 0.63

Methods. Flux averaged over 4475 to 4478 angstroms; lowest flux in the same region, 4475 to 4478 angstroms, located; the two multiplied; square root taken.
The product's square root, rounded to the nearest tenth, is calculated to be 26.3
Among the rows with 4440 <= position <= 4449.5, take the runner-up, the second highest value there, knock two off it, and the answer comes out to 26.1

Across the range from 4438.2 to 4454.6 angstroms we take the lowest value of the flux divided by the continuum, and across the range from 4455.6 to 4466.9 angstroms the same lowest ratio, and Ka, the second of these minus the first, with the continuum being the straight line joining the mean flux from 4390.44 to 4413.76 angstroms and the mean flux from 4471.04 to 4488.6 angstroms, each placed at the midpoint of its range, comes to -0.198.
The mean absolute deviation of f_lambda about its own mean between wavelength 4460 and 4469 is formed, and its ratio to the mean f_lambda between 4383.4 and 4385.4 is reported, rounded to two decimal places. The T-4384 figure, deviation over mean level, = 0.10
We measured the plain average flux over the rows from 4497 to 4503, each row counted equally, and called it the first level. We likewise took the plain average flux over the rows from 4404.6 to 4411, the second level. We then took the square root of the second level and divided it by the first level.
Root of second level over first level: 0.163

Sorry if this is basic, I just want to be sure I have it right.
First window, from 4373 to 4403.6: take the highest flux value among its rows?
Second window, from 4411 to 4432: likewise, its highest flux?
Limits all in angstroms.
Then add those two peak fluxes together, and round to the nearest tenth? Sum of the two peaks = 62.4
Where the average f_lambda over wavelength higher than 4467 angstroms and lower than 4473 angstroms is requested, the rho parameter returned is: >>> 26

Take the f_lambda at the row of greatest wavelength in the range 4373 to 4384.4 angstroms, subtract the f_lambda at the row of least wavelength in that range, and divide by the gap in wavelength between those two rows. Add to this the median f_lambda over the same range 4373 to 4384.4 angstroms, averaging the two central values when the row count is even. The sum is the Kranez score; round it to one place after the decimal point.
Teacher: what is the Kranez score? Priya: 24.9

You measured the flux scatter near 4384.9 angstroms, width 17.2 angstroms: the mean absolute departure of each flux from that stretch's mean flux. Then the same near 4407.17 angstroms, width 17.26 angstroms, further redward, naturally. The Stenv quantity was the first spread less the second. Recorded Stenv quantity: 0.58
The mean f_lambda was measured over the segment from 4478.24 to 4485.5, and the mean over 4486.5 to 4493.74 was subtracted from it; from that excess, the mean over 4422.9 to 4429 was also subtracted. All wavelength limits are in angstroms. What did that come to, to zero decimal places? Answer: -25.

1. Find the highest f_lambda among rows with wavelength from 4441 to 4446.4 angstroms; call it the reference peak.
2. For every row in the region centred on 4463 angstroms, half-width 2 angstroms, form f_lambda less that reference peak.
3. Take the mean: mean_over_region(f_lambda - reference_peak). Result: -3.5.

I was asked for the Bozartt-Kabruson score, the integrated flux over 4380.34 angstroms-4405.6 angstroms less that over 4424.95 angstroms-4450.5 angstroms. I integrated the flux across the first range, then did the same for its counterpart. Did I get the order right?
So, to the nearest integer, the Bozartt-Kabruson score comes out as -54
